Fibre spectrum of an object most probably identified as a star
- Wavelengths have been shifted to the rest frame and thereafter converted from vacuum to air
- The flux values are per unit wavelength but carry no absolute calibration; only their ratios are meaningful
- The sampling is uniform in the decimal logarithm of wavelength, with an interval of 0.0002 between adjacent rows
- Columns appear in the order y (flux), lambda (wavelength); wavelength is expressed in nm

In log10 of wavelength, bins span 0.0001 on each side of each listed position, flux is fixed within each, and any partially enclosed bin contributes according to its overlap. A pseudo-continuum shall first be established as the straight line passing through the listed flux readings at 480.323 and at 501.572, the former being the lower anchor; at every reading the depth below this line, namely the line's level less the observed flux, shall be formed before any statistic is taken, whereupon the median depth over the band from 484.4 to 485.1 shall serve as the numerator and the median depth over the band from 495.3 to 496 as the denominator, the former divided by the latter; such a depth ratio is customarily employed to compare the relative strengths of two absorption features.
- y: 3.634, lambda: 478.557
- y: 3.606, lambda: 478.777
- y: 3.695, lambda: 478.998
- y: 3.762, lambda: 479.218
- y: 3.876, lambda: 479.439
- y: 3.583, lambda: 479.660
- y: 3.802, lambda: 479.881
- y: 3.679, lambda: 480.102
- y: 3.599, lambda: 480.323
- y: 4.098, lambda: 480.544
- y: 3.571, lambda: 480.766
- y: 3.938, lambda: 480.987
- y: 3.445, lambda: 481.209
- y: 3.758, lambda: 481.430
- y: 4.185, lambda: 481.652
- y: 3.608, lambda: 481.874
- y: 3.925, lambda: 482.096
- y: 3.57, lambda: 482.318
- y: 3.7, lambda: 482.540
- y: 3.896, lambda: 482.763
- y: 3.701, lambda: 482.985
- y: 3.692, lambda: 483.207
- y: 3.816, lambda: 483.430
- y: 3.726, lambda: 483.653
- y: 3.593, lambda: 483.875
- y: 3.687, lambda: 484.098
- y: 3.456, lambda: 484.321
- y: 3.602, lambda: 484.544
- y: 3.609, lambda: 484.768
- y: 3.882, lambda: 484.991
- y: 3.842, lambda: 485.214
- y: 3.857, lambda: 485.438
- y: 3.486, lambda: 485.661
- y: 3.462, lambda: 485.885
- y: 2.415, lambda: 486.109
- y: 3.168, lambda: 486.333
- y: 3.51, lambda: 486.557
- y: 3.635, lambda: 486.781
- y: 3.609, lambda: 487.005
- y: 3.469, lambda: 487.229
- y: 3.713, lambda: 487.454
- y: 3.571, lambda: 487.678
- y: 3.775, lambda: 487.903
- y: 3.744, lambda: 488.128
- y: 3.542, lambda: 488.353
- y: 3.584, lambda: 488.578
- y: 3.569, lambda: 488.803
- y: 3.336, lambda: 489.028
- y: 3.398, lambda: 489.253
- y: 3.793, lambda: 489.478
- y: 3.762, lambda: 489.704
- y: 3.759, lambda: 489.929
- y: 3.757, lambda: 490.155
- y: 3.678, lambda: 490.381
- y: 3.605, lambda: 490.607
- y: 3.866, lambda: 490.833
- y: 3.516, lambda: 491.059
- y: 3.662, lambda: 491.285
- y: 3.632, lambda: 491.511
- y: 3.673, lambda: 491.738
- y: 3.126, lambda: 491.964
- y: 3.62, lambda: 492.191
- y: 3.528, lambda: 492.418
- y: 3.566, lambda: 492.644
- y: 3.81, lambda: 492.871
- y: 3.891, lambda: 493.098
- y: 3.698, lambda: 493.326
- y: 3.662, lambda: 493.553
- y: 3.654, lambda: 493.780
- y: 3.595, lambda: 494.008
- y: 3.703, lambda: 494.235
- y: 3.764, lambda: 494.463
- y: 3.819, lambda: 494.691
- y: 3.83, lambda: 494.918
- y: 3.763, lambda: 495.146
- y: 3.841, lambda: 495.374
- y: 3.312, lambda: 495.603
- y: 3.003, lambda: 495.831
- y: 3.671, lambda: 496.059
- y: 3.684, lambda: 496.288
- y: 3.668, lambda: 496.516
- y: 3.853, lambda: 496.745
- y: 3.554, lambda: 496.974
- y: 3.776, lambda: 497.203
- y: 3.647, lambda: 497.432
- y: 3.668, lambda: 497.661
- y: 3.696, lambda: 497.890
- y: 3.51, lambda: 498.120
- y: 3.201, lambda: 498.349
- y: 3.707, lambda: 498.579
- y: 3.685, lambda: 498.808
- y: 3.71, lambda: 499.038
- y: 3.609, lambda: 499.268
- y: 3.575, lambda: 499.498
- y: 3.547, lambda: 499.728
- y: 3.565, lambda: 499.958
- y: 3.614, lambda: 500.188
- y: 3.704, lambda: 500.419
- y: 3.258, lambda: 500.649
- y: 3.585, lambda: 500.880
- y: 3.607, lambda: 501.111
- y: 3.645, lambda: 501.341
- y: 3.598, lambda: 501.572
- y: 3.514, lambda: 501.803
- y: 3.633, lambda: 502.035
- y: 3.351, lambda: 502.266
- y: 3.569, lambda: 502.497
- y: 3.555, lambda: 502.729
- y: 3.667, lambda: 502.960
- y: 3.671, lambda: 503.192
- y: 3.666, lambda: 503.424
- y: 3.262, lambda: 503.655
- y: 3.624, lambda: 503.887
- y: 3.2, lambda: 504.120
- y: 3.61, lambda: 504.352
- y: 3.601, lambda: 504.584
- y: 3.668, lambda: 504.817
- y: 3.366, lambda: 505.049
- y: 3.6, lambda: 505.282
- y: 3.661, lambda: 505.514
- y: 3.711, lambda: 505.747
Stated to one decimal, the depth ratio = 0.0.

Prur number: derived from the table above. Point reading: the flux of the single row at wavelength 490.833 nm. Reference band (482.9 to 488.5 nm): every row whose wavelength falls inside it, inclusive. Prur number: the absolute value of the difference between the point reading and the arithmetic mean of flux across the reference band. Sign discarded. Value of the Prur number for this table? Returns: 0.28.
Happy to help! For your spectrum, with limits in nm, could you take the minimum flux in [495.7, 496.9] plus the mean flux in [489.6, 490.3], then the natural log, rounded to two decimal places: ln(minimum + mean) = 1.91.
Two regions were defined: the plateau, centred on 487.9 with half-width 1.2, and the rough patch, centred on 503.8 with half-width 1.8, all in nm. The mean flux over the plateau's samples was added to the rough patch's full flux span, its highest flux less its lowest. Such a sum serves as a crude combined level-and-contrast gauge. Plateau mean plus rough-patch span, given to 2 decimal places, 4.07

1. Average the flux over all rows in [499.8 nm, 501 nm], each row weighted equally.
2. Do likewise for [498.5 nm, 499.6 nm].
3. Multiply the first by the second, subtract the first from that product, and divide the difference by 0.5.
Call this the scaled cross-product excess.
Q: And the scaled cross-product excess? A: 18.8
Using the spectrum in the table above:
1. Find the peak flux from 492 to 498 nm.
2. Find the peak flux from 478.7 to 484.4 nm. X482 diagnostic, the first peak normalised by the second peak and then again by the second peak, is 0.222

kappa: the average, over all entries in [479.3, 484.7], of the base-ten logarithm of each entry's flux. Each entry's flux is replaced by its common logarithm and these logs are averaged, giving 0.571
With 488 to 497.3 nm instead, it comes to 0.561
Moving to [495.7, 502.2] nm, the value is 0.554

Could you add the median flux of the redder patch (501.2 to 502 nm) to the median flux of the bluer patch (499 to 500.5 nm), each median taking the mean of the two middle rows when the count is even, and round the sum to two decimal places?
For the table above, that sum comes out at 7.21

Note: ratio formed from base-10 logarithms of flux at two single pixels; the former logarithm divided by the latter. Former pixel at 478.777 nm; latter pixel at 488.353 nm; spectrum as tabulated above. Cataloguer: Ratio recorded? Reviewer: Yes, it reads 1.01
